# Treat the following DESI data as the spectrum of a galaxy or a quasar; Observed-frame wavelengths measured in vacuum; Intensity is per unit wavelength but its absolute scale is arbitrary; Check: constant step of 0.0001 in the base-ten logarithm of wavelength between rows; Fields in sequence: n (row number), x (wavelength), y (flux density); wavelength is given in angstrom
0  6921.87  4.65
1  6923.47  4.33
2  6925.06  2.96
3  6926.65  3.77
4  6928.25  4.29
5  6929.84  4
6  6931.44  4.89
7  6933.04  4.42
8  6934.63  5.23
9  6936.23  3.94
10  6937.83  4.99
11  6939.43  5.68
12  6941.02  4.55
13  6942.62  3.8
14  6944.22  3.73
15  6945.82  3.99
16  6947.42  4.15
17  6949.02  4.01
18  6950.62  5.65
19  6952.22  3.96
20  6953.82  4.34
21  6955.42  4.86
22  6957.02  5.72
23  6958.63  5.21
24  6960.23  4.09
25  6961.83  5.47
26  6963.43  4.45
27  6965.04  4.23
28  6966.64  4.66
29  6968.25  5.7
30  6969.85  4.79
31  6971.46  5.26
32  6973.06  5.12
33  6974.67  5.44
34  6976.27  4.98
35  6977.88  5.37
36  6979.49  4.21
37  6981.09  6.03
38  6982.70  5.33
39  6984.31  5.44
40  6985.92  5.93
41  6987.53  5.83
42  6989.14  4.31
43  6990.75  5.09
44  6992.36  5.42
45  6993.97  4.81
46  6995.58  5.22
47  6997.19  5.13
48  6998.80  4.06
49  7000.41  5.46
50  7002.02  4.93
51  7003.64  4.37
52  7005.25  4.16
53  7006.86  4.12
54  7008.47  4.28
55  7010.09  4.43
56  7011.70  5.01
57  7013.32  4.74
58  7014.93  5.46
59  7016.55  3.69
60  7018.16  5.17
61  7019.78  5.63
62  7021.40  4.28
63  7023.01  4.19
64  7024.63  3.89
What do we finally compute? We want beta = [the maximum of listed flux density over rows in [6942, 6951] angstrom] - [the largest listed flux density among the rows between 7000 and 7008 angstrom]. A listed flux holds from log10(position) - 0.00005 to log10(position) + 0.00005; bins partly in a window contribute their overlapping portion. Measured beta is 0.19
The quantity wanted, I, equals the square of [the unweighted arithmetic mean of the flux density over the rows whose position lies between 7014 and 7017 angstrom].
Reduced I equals 21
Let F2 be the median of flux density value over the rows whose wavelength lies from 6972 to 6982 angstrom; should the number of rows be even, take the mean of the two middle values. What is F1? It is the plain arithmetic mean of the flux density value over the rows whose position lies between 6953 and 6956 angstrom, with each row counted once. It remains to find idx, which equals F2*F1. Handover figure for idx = 24.1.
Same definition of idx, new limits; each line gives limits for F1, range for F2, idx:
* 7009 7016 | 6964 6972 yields 23.5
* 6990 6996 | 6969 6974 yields 26.3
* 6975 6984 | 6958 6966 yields 23.1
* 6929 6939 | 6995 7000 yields 23.5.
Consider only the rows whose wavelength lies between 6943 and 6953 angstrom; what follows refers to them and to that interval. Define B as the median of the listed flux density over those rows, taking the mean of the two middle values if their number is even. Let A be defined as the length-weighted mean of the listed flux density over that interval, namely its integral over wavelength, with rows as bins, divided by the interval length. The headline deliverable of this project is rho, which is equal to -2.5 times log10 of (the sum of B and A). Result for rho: -2.29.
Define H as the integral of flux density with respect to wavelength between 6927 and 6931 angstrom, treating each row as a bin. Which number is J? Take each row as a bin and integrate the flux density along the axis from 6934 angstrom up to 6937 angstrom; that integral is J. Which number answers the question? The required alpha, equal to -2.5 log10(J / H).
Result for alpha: 0.22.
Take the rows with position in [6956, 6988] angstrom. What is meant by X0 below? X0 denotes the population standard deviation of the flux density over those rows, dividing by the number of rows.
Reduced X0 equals 0.57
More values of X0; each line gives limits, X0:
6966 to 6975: 0.36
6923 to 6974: 0.68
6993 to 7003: 0.44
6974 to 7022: 0.61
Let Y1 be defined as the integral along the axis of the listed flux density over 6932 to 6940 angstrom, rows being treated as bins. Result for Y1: 38.6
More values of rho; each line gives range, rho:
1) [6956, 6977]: -2.51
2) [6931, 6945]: -2.40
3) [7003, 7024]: -2.38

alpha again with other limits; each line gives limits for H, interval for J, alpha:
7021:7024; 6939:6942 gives -0.18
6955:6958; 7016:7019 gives 0.18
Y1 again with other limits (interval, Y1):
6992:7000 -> 39.4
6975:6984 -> 46.9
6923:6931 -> 31.2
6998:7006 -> 36.8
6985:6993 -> 42.5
